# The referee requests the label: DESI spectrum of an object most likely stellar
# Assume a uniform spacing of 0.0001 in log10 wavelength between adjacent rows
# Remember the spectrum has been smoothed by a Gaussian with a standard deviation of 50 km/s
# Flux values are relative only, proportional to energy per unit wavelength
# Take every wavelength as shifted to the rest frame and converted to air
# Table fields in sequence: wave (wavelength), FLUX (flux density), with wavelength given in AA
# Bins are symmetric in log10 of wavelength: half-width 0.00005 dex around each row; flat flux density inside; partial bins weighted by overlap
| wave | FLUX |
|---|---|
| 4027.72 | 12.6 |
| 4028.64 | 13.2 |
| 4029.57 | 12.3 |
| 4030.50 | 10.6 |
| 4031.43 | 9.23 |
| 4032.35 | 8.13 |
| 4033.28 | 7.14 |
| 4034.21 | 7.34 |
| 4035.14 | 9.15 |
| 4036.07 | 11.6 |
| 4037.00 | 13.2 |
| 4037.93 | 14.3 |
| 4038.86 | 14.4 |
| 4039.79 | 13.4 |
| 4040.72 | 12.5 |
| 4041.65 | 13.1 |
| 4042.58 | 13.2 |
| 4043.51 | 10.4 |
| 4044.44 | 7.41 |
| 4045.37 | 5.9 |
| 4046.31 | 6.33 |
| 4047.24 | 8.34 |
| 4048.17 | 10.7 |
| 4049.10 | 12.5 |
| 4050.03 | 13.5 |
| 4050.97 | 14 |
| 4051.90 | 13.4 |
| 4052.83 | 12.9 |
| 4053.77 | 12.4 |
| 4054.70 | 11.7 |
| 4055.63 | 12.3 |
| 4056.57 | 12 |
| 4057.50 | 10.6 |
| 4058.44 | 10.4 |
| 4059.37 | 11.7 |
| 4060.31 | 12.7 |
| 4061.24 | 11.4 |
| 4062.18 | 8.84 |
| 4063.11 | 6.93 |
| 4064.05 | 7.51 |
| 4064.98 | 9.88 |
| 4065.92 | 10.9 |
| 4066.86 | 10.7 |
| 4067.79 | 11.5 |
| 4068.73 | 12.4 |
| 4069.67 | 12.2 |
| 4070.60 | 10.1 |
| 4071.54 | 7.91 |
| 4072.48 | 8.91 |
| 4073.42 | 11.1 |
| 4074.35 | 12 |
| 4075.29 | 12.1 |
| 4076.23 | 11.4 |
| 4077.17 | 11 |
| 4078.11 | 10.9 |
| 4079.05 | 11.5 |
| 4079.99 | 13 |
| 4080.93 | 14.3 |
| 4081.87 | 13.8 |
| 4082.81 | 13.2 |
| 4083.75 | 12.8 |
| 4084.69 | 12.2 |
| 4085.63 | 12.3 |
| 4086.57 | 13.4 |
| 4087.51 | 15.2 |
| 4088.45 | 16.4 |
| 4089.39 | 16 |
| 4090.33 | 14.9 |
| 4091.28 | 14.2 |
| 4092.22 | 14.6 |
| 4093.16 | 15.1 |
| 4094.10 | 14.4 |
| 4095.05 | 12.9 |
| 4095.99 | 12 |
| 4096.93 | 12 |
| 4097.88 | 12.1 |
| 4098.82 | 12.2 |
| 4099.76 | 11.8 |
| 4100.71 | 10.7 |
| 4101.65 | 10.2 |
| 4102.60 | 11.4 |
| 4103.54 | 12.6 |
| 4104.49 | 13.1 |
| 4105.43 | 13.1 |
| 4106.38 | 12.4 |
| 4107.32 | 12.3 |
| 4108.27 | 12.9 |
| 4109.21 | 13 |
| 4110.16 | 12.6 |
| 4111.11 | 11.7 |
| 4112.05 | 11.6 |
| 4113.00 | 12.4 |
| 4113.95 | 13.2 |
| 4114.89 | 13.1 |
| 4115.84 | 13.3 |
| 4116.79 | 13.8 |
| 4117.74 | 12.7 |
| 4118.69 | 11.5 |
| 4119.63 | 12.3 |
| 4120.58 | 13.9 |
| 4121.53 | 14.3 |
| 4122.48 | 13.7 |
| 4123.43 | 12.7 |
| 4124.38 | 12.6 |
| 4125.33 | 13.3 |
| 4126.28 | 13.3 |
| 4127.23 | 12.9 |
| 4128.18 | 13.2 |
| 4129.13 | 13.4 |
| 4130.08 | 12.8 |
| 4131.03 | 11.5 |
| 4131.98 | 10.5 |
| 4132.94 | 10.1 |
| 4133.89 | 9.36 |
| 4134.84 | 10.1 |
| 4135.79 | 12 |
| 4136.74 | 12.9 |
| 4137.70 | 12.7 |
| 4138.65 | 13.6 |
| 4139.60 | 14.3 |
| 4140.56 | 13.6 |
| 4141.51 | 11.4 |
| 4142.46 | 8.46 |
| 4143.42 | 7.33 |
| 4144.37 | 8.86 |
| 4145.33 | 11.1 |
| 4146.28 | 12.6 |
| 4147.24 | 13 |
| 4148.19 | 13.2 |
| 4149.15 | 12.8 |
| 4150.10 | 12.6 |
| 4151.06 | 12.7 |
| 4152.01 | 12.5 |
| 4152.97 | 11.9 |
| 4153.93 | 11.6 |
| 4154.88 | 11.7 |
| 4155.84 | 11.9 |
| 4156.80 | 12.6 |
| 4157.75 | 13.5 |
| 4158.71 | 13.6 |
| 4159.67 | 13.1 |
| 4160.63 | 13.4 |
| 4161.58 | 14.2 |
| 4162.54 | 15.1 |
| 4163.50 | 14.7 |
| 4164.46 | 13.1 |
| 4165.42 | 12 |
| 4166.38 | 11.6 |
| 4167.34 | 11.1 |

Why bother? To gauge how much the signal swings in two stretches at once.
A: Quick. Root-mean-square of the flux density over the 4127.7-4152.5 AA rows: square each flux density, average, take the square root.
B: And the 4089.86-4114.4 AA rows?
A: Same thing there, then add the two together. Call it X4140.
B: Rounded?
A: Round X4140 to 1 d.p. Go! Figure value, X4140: 24.6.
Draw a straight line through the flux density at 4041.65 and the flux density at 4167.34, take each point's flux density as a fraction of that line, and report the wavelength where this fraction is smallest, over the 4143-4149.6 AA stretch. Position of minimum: 4143.42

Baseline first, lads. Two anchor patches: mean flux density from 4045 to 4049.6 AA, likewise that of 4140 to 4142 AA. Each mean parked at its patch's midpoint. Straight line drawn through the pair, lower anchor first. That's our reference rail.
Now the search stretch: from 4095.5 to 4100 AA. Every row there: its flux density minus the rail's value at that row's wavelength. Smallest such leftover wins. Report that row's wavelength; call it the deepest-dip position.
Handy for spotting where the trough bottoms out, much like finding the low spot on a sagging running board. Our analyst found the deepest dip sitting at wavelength 4099.76 AA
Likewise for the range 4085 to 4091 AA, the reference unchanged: 4085.63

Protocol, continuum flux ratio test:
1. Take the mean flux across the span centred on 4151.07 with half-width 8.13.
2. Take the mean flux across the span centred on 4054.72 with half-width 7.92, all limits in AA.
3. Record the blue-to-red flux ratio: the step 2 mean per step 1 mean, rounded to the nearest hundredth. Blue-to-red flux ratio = 0.98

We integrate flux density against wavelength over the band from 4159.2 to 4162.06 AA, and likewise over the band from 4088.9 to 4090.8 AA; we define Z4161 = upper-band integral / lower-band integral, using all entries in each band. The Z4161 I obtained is 1.3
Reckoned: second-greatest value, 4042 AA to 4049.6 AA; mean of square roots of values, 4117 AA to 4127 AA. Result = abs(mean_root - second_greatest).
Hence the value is 8.9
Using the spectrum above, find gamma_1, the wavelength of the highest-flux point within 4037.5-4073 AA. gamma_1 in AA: 4038.86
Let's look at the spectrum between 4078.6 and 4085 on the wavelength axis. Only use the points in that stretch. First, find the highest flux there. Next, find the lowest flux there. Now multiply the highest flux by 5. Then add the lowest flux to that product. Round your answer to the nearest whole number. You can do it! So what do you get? 83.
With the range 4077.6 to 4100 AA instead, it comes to 93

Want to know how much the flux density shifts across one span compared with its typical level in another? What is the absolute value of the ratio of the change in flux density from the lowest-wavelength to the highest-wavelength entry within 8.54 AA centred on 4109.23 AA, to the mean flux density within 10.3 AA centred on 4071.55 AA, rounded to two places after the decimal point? 0.06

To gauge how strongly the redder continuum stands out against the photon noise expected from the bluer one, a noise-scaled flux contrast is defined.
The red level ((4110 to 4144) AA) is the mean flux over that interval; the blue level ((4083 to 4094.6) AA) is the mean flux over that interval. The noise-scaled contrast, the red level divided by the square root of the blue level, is 3.25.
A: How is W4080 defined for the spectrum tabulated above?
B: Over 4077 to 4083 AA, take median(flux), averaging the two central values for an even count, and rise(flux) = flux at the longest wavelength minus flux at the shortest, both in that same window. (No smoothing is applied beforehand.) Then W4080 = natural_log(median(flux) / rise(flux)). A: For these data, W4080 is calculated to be 1.8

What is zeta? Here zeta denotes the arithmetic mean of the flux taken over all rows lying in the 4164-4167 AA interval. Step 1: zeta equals 12.2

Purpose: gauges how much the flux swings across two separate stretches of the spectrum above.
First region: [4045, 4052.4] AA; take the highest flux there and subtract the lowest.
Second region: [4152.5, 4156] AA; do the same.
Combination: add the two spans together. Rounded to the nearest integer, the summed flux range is 8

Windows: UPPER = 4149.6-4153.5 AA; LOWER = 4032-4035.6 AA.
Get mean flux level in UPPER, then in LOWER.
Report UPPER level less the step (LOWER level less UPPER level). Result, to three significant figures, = 16.9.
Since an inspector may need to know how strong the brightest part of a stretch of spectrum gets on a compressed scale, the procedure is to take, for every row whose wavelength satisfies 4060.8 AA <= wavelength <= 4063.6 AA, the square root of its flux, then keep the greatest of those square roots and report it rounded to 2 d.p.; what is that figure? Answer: 3.38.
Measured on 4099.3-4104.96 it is 3.62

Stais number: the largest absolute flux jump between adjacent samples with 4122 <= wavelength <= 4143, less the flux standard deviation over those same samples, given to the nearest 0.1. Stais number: 1.4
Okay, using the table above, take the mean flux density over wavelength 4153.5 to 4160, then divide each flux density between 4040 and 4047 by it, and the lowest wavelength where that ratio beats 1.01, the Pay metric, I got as 4041.65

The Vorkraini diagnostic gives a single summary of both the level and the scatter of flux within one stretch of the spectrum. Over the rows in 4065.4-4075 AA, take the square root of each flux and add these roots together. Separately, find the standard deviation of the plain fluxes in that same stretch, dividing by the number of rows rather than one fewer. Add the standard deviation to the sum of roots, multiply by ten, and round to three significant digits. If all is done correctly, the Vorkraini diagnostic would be 341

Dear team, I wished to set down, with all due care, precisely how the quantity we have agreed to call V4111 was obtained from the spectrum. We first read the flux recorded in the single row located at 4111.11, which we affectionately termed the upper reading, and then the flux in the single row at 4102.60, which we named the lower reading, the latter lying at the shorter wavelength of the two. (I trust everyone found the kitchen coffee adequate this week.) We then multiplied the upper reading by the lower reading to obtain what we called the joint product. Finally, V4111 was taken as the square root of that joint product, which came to 11.5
